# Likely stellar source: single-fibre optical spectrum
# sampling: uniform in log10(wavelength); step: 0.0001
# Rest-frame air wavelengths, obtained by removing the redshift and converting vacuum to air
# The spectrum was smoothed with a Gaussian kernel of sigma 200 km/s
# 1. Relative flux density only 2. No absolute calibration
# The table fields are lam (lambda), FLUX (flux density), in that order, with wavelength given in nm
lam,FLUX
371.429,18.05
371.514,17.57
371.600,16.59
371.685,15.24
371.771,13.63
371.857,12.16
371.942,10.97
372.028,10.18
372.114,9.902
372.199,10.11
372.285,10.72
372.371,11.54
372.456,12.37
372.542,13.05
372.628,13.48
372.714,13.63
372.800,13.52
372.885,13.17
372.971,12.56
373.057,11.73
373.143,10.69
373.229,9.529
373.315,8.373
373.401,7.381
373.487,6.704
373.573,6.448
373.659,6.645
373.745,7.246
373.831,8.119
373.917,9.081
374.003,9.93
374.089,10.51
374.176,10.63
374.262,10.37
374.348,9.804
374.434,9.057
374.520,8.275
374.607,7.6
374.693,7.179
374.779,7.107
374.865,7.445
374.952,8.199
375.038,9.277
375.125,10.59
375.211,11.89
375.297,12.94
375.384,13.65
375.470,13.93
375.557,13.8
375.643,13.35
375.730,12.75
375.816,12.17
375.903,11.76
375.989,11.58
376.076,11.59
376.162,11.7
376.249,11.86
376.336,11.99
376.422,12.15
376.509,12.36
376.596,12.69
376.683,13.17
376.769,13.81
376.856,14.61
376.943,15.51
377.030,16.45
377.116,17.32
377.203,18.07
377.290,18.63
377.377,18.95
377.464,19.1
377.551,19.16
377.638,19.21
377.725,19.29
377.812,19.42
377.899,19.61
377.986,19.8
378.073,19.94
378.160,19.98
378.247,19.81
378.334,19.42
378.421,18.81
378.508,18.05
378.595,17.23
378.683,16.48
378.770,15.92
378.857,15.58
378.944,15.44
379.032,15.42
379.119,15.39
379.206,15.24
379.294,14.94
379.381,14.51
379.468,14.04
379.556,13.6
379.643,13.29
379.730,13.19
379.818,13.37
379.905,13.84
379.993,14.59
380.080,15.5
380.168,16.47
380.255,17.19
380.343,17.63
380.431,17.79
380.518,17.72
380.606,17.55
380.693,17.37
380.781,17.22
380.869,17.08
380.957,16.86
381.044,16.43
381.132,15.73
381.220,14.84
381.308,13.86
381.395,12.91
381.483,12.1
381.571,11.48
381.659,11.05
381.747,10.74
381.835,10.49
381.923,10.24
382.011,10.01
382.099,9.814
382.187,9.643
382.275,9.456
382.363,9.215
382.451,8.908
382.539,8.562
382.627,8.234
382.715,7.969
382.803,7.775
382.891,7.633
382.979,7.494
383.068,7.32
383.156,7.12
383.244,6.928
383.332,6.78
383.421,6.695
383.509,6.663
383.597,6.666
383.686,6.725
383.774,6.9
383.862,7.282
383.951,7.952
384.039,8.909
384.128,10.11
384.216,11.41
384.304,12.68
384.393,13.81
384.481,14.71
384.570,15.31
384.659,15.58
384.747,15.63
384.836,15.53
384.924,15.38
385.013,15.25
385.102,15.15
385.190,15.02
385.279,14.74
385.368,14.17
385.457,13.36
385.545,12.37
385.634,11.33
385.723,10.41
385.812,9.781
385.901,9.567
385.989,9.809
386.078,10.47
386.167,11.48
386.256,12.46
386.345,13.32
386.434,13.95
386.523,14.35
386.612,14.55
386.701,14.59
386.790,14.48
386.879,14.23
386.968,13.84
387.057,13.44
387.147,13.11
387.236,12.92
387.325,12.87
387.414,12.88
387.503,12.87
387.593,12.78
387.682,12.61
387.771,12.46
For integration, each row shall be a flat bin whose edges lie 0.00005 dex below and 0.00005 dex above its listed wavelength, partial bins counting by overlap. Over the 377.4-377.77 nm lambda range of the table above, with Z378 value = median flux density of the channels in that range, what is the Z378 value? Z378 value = 19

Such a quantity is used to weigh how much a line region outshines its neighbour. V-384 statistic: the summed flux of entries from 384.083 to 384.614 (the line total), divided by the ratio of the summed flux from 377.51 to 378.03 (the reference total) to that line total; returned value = 52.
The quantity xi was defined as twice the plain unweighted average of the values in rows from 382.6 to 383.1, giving 15.5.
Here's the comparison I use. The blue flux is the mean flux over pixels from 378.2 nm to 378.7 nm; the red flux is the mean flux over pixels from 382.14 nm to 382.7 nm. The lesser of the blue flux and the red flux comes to 9.0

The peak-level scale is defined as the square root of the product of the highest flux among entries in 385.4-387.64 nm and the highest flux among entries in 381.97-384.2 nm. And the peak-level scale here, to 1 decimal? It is 12.1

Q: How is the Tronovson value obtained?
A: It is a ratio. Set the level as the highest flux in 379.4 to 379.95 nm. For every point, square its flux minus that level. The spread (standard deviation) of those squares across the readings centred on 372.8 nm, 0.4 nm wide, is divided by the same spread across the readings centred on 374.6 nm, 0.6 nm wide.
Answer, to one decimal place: 0.1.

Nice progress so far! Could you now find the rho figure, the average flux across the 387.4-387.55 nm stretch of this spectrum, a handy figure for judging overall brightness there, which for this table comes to 13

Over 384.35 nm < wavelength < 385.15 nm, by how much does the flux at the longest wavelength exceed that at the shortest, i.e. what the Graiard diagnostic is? 1.3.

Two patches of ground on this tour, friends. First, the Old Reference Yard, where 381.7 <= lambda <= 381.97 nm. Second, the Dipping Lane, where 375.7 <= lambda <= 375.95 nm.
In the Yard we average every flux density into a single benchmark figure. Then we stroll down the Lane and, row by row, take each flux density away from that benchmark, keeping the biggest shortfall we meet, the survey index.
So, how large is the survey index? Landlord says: -1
